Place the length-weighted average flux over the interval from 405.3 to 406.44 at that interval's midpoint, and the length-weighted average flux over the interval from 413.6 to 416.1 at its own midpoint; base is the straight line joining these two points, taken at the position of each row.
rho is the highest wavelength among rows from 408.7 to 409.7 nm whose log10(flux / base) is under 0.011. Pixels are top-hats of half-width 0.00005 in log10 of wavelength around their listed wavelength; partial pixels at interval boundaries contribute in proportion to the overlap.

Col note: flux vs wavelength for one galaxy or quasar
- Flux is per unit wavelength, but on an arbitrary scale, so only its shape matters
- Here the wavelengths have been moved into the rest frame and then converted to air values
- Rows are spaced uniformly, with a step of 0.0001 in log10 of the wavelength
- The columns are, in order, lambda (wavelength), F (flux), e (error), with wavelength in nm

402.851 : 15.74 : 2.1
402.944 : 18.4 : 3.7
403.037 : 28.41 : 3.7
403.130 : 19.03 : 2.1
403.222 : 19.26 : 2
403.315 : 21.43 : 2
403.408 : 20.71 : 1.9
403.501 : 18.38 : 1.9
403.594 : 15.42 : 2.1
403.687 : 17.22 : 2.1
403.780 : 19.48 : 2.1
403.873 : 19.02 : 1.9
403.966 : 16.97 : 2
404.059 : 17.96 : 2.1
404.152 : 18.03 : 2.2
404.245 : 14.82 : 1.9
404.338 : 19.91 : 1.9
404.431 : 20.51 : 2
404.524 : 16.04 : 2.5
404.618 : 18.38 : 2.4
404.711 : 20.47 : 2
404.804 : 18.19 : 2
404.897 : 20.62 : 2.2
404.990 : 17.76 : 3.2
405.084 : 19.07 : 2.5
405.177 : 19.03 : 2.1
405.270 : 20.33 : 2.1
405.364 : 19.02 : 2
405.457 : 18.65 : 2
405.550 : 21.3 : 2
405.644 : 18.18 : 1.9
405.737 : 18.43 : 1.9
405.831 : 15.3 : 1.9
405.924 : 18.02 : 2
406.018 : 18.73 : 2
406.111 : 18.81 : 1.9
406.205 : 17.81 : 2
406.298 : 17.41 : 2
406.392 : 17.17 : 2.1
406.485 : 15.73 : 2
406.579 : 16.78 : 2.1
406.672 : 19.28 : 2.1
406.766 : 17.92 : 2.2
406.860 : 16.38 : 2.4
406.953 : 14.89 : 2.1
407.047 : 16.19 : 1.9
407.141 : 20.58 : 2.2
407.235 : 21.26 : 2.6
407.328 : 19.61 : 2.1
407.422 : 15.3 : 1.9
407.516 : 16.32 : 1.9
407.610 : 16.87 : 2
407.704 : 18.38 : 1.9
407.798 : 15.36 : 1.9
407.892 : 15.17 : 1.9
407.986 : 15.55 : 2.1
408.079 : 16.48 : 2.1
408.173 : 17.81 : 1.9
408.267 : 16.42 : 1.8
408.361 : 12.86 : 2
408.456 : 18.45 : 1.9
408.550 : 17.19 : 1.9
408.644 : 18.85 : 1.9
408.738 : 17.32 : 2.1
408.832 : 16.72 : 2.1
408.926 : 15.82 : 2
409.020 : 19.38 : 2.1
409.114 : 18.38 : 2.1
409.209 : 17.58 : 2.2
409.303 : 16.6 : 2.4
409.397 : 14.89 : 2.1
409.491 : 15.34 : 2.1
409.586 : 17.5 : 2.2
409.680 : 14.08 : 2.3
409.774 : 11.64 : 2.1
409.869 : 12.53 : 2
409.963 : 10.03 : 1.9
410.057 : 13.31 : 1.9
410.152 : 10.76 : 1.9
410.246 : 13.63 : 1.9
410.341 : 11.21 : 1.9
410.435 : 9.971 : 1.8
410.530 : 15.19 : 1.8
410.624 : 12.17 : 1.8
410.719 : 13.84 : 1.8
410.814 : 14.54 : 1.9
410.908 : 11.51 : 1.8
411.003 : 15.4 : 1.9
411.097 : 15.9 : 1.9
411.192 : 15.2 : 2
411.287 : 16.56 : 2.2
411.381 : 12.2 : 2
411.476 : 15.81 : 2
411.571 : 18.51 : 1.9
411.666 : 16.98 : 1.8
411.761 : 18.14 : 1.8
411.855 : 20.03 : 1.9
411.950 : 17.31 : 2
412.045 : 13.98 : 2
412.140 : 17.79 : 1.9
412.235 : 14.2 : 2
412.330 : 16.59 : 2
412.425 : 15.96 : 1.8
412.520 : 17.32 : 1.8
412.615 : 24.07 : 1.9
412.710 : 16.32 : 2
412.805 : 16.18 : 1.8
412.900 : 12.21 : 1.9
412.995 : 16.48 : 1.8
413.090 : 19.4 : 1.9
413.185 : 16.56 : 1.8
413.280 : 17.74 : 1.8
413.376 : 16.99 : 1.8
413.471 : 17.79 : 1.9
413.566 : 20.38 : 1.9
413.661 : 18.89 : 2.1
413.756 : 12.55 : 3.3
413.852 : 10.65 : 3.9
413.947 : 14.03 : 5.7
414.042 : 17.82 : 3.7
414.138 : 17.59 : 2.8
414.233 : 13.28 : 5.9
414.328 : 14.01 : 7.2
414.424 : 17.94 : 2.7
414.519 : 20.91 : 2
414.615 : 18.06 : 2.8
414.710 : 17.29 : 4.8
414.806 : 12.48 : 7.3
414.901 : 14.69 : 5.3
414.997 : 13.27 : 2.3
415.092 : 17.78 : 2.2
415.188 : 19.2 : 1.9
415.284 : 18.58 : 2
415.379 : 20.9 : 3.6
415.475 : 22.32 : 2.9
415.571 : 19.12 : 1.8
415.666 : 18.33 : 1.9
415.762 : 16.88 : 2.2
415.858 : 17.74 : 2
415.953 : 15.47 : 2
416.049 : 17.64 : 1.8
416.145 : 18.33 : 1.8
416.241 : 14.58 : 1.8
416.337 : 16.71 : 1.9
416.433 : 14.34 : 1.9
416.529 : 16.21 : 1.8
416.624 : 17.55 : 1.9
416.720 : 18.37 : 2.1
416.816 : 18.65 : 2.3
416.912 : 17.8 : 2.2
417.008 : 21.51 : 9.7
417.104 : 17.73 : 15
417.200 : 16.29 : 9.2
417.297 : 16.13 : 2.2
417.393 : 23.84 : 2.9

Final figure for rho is 409.680 nm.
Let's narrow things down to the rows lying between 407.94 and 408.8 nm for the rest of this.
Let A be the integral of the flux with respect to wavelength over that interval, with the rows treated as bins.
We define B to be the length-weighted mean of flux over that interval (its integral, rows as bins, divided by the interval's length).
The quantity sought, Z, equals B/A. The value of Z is 1.16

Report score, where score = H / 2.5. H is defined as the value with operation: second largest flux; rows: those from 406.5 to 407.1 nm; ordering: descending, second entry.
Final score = 7.17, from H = 17.92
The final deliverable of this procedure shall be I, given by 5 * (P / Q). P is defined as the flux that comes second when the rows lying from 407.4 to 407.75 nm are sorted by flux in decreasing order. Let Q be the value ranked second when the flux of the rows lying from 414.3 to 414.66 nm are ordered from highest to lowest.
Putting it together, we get 4.7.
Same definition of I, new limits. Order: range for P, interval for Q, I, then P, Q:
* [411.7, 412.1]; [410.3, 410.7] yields 7.5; 18.14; 12.17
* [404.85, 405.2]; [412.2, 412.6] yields 5.7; 19.07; 16.59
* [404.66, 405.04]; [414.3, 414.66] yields 5.7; 20.47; 18.06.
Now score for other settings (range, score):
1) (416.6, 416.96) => 7.35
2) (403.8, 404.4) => 7.61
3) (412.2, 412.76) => 6.93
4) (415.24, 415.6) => 8.36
